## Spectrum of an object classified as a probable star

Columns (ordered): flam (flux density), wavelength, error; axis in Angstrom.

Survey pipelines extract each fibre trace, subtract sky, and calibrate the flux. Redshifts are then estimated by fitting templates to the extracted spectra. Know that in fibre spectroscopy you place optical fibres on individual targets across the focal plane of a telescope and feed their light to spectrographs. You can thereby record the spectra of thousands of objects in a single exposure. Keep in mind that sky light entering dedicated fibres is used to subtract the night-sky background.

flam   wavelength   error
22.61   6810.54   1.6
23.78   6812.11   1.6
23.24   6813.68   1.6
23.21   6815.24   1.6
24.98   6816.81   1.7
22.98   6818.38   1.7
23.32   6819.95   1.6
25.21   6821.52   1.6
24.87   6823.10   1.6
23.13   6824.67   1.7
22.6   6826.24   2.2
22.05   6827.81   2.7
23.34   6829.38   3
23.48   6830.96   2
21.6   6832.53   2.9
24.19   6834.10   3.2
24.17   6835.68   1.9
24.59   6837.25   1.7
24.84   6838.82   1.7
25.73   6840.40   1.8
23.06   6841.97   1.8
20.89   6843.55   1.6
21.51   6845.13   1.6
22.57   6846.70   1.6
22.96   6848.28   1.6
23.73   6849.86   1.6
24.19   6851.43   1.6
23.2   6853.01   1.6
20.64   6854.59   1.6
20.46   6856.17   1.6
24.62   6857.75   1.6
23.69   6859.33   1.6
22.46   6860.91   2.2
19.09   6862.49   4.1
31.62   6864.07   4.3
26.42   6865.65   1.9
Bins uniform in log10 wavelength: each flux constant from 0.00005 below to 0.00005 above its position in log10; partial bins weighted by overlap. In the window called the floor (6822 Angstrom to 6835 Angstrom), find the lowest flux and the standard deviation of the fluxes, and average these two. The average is 11.3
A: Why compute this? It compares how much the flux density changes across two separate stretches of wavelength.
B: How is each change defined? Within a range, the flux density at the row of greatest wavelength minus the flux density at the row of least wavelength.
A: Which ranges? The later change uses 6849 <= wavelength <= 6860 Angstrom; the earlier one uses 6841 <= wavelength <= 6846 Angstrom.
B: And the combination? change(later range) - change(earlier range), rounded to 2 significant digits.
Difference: 1.5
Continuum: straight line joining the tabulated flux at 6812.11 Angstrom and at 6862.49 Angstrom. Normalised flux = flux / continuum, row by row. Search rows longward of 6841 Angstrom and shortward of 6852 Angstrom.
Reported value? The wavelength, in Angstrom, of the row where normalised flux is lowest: 6843.55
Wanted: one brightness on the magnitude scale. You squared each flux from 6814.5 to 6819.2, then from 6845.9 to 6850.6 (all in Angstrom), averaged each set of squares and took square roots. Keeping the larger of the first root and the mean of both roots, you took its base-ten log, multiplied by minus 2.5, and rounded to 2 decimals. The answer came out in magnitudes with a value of -3.44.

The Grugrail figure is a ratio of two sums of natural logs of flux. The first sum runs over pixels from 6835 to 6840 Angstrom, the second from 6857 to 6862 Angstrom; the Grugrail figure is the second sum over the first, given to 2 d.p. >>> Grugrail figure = 0.99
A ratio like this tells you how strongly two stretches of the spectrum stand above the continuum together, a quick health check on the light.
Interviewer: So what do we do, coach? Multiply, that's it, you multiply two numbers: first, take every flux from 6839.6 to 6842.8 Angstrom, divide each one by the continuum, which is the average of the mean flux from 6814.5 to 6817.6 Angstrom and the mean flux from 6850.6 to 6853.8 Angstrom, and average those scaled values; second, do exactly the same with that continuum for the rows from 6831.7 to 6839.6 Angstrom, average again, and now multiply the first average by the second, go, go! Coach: 1.02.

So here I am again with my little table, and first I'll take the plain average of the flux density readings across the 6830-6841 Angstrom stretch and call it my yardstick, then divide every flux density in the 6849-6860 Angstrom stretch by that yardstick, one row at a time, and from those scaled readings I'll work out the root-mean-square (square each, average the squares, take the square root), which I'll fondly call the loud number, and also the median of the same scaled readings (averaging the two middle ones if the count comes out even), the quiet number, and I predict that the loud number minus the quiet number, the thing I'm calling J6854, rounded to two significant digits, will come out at -0.029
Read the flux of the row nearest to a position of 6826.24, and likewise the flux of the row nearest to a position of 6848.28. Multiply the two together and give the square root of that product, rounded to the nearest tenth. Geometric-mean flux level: 22.8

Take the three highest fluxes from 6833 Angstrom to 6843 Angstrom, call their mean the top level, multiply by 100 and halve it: 1253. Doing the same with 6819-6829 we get 1223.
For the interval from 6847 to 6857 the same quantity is 1185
